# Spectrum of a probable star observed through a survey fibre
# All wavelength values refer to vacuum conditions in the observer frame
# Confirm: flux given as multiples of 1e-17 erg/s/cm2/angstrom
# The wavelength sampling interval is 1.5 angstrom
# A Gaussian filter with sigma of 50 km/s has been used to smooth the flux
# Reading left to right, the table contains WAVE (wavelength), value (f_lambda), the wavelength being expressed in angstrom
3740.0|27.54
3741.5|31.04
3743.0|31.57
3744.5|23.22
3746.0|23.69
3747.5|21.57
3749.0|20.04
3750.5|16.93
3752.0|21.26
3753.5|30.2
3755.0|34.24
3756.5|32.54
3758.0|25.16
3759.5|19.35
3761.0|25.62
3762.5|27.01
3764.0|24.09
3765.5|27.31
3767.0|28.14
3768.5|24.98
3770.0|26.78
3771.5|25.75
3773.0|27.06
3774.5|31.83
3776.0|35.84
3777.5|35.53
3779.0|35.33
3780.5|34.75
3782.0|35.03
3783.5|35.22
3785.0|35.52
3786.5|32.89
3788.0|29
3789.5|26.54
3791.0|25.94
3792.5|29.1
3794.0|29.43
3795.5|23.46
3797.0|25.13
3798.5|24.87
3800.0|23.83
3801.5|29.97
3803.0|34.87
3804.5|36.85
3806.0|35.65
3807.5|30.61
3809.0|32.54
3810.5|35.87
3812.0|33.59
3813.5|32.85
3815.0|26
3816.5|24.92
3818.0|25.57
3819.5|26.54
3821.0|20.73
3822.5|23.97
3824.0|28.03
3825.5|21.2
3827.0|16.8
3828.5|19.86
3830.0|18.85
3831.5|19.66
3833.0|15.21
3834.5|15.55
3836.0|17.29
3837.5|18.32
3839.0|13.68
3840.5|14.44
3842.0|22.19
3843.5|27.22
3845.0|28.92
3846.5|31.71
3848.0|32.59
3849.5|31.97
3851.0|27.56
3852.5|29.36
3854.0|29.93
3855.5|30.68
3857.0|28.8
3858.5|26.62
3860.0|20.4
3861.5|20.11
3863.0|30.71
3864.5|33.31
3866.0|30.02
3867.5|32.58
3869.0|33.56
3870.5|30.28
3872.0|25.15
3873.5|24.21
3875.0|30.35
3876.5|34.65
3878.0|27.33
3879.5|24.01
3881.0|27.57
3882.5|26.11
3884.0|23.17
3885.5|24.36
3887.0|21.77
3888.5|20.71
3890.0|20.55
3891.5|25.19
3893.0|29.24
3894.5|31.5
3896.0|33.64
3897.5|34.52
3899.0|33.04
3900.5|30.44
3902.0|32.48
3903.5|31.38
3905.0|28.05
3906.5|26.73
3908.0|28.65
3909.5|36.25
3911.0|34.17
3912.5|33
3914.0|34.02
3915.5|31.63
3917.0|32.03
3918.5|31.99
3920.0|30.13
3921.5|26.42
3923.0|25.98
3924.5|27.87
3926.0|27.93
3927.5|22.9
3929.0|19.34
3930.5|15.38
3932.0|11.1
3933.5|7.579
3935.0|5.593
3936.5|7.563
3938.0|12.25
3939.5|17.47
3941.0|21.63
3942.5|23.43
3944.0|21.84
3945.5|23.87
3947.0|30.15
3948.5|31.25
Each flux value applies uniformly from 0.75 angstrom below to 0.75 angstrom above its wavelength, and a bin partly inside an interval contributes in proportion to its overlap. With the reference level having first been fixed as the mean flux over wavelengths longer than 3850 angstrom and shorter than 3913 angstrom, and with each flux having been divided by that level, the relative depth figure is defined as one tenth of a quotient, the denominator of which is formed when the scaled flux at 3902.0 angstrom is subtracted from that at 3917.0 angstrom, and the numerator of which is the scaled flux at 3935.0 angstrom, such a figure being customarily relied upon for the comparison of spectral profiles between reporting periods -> -1.2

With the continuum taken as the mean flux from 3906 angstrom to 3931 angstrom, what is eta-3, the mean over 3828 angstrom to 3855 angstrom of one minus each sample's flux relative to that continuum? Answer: 0.19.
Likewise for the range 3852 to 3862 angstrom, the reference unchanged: 0.07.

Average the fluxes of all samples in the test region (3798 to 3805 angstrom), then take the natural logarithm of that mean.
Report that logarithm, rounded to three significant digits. 3.40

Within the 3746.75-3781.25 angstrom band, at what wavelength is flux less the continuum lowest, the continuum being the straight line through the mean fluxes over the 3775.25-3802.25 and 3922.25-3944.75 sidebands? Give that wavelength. 3750.5 angstrom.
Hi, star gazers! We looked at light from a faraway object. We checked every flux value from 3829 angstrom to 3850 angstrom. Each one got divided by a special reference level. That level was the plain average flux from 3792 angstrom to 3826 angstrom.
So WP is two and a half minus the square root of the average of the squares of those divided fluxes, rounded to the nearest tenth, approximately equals 1.7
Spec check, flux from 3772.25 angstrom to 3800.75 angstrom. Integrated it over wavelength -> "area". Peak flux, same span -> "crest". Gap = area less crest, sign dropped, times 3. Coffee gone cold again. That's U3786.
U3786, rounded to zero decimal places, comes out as 2486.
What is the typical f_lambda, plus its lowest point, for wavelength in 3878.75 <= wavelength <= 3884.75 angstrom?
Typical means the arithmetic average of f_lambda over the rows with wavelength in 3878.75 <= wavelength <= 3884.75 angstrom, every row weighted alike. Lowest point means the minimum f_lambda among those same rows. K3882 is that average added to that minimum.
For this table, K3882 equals 48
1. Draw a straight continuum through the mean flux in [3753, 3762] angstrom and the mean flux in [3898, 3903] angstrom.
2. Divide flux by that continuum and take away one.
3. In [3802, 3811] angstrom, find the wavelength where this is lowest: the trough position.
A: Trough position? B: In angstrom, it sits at 3807.5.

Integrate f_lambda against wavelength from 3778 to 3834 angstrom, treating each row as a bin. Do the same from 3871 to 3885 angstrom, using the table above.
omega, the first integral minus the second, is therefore 1190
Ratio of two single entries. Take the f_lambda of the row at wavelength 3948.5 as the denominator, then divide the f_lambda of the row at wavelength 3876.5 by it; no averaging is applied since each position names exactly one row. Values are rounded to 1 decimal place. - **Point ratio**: 1.1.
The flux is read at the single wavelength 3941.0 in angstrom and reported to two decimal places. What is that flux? 21.63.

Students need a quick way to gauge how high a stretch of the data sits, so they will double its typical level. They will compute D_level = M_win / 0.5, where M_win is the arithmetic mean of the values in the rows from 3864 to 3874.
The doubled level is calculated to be 60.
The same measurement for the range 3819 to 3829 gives 45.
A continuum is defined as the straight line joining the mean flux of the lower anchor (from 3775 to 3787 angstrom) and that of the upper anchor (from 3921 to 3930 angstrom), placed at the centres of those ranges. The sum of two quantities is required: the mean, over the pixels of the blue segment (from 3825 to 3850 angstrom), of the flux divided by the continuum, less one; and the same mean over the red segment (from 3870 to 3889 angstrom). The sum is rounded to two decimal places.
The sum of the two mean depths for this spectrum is -0.38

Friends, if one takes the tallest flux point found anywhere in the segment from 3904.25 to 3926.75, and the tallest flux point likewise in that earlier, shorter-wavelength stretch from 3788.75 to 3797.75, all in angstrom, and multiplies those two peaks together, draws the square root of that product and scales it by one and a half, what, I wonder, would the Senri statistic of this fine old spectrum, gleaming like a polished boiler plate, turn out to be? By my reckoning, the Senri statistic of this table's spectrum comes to 49.0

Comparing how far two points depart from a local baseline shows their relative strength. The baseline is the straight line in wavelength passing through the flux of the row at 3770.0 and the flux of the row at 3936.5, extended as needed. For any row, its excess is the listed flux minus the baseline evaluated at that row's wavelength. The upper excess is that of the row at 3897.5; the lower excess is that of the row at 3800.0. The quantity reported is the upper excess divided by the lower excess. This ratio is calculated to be 44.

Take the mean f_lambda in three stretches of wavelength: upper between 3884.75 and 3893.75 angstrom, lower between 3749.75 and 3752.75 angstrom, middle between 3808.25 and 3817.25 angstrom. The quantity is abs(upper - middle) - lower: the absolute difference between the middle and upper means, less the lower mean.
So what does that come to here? -12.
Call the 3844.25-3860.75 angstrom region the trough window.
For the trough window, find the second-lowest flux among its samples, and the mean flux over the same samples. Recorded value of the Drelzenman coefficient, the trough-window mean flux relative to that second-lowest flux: 1.09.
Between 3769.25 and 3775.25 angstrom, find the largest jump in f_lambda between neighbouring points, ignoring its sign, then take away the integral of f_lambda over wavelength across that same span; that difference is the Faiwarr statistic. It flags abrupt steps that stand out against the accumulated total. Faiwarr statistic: -162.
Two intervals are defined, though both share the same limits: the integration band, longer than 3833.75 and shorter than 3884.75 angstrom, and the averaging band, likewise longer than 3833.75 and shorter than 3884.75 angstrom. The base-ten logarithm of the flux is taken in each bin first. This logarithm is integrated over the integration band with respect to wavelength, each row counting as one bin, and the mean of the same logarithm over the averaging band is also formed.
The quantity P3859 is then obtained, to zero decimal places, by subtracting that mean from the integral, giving 71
